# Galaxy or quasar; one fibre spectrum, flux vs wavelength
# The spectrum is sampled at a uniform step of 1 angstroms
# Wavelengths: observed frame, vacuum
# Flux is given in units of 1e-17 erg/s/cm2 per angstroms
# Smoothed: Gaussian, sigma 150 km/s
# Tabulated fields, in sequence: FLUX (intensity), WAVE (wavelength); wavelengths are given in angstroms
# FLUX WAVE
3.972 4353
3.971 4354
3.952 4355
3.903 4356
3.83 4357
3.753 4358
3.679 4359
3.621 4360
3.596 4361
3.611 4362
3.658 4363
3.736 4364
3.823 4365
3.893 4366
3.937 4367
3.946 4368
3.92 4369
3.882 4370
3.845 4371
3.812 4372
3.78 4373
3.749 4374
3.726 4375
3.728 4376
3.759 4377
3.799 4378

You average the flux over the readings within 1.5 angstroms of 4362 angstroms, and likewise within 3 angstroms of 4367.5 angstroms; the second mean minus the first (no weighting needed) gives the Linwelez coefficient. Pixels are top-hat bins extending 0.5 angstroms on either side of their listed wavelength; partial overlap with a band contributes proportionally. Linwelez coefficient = 0.3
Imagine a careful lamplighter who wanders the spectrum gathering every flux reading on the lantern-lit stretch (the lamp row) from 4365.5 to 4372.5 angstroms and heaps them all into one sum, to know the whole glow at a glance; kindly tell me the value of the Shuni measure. 27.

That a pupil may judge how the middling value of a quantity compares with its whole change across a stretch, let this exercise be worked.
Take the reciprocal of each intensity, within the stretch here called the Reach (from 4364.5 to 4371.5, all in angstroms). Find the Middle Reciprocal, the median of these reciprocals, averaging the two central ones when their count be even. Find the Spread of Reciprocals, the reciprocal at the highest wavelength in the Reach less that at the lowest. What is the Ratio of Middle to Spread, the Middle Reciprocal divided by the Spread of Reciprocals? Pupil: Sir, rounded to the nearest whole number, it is -172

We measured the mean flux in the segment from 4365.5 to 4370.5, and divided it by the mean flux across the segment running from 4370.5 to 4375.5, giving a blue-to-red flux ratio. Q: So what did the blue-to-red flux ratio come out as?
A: 1.04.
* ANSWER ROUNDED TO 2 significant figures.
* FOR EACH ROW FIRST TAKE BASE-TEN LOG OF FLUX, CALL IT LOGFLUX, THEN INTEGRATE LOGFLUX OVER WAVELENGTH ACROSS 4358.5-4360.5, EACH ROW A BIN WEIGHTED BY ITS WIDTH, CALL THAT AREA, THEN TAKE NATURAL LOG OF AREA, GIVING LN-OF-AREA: 0.12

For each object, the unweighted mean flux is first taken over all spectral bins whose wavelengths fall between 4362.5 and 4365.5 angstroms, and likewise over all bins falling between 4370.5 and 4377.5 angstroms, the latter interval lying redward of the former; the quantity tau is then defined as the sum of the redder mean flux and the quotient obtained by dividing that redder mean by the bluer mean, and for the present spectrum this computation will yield 4.78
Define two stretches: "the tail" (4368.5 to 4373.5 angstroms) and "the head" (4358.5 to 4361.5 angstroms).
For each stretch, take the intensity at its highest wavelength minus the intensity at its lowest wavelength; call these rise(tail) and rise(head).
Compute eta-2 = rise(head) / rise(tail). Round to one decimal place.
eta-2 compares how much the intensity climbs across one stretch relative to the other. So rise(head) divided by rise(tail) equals 0.6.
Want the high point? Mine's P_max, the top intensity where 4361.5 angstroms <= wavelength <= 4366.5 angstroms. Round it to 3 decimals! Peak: 3.893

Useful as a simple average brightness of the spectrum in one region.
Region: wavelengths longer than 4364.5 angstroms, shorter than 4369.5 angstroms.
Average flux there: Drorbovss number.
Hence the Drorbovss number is 3.90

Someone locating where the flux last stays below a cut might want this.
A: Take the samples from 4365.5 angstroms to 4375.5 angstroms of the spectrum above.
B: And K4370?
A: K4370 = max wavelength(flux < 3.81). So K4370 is 4375 angstroms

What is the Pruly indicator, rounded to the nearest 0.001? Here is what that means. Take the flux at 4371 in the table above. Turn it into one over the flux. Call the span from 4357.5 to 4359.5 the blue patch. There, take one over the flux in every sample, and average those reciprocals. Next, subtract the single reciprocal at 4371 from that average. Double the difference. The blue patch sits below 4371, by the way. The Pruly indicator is 0.018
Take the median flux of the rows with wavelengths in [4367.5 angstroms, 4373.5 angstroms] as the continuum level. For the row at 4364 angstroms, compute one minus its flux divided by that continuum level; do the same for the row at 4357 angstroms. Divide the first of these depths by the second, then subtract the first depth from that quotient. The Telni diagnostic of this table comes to 3.8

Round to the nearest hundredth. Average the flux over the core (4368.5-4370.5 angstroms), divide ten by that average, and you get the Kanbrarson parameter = 2.56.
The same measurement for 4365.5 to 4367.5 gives 2.55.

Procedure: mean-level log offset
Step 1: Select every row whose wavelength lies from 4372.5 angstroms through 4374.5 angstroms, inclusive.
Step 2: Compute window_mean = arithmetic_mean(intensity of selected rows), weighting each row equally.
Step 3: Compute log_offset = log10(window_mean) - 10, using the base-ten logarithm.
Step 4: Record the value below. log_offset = -9.42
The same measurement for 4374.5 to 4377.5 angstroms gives -9.43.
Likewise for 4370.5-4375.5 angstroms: -9.42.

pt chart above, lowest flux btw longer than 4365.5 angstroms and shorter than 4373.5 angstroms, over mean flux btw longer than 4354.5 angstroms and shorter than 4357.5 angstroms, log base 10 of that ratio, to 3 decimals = -0.013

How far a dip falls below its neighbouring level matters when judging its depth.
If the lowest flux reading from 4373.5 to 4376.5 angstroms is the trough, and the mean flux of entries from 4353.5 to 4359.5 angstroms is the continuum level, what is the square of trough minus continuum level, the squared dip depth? 0.015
